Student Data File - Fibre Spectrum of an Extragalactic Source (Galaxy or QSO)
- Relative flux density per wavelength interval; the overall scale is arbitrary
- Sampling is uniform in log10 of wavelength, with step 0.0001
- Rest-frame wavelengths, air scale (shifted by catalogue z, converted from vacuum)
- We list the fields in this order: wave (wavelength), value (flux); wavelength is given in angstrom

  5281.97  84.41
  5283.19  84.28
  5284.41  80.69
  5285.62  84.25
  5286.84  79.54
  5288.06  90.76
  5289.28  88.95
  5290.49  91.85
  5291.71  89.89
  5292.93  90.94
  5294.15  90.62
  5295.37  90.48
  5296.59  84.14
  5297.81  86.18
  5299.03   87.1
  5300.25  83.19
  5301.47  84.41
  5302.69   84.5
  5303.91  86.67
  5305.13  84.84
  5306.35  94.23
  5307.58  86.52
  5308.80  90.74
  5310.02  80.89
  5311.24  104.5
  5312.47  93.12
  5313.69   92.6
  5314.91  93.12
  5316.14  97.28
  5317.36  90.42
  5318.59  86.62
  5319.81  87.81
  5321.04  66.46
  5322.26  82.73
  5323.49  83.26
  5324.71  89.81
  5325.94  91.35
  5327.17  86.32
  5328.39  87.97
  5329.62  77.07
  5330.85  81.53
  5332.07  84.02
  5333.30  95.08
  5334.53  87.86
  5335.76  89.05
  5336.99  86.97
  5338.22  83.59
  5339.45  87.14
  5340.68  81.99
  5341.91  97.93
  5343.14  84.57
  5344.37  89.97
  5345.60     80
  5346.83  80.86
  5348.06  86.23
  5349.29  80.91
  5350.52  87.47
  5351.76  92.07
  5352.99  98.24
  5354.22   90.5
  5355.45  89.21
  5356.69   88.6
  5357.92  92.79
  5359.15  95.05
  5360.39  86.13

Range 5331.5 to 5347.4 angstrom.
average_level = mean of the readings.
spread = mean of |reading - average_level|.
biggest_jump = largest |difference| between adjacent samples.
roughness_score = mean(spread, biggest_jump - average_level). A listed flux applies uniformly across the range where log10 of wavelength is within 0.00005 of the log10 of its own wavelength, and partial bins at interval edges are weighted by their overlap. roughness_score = -33.4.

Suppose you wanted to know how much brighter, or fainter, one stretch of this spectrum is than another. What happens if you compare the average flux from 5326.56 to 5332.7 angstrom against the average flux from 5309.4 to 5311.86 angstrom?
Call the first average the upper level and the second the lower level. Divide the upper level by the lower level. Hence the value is 0.90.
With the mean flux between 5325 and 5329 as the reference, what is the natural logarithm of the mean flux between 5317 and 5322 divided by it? -0.07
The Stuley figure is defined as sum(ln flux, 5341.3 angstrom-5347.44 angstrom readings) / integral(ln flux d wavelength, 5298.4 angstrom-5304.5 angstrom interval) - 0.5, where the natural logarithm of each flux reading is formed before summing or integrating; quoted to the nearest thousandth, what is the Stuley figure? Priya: 0.322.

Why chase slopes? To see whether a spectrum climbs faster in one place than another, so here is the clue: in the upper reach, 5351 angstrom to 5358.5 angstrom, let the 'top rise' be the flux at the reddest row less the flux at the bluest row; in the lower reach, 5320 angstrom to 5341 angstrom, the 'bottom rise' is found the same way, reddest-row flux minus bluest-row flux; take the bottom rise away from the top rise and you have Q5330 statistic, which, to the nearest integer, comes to -15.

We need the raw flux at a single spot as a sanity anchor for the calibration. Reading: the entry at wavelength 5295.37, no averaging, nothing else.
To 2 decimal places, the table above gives 90.48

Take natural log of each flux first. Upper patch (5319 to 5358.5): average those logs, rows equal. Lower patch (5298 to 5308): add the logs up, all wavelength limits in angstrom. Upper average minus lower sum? -31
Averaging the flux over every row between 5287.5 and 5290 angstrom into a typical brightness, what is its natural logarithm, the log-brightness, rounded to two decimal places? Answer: 4.50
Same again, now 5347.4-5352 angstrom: 4.46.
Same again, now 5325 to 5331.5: 4.44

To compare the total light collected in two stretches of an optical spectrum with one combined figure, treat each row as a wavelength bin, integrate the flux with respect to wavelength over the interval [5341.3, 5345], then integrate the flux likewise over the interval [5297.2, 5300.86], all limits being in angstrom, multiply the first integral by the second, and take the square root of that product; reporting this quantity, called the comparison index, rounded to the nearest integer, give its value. 324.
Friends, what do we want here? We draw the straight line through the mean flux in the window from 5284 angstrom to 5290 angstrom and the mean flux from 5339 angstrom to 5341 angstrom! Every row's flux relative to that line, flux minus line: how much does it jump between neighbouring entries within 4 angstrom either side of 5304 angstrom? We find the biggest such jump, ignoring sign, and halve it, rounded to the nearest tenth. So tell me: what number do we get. 4.7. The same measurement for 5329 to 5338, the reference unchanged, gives 5.5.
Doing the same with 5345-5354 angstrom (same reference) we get 3.3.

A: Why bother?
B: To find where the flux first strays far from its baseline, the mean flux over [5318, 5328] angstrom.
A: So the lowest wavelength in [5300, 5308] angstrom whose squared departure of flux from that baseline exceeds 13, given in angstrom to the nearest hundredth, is 5306.35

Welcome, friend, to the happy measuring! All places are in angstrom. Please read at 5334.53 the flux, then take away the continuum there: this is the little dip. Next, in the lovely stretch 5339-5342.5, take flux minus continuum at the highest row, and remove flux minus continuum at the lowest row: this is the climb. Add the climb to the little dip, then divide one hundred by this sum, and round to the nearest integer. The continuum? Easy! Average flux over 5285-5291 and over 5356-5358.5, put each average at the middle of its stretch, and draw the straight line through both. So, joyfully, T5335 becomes 11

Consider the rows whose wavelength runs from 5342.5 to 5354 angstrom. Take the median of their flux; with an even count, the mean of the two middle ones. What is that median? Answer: 86.2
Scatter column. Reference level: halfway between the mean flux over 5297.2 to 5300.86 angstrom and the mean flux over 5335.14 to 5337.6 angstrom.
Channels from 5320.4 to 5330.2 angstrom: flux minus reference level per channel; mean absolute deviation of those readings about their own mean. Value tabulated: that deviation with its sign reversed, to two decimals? -5.78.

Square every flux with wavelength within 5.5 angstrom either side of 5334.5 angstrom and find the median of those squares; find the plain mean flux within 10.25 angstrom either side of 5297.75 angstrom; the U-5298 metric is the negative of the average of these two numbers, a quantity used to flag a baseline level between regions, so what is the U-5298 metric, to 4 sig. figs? -3826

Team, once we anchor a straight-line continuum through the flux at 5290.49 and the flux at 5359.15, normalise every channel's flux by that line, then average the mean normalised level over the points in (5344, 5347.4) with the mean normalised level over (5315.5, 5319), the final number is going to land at 0.93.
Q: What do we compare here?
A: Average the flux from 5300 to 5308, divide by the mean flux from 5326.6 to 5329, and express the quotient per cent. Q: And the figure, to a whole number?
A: 99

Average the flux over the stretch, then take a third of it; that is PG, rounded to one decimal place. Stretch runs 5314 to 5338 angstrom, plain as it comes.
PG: 28.9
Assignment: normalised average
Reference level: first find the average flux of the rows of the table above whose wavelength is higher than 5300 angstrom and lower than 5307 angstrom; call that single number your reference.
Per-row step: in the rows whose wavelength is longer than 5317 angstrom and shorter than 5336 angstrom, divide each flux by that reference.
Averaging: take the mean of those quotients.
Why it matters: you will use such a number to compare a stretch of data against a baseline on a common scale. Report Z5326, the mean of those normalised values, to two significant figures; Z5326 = 0.99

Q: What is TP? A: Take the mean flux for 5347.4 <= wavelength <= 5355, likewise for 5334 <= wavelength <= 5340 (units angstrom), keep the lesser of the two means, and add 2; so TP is 89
